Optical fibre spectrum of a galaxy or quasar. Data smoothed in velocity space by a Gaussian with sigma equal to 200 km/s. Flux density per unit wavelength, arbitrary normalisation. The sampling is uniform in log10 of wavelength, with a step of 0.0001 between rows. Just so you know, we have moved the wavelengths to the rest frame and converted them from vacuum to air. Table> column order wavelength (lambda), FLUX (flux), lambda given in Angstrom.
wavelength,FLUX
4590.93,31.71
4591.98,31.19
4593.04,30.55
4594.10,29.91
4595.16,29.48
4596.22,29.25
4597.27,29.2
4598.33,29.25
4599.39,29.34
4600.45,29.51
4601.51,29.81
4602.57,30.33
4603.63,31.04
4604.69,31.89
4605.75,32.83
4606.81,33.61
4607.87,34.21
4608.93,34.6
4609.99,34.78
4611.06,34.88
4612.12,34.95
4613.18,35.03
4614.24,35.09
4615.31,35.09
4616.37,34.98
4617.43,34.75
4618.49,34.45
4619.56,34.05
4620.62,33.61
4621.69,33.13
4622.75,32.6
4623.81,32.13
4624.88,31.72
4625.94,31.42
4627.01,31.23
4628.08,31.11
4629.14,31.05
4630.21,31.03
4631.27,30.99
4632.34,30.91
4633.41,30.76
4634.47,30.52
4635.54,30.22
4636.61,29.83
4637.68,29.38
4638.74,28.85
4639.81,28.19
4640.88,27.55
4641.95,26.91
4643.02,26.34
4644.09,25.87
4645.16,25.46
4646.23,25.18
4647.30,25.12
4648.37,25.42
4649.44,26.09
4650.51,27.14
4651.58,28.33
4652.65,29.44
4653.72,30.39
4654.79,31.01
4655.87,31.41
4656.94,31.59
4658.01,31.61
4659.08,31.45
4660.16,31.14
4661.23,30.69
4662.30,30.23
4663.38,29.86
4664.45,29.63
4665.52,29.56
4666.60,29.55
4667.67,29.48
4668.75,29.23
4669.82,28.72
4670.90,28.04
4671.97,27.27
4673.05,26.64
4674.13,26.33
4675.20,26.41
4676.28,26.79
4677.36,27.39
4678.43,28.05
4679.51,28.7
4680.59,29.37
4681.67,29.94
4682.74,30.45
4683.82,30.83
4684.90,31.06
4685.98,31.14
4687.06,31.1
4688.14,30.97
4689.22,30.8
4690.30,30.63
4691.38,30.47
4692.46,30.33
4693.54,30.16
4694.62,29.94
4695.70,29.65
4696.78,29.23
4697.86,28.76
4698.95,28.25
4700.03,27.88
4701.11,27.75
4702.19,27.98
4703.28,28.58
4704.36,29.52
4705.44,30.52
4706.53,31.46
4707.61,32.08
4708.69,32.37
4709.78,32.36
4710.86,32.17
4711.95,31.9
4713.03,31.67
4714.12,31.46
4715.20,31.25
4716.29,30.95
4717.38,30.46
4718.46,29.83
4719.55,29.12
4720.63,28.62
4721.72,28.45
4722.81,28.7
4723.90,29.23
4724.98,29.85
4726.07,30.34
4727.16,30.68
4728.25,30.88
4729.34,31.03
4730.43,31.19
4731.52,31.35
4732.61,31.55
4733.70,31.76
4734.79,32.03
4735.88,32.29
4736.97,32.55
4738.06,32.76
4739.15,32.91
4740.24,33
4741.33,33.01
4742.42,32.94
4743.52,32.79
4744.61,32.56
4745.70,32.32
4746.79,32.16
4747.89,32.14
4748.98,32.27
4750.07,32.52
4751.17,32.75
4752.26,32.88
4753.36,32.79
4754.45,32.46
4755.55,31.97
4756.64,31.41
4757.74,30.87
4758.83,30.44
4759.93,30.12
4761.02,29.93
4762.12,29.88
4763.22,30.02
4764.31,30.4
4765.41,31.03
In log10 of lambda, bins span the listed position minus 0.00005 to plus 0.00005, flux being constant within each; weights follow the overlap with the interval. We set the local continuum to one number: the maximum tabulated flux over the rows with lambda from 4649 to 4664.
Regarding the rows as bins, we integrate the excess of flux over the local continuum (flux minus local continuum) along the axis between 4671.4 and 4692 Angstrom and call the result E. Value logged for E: -50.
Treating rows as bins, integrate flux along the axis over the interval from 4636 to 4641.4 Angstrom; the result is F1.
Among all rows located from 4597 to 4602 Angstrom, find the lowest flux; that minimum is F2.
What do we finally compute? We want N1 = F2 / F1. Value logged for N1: 0.188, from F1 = 155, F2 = 29.2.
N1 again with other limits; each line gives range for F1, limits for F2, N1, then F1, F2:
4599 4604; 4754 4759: 0.203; 150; 30.44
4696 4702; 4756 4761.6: 0.176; 170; 29.93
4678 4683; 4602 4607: 0.207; 146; 30.33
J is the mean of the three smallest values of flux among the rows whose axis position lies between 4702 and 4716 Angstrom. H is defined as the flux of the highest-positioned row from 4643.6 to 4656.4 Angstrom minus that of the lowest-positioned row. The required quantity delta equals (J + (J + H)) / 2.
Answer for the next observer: 31.5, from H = 6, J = 28.7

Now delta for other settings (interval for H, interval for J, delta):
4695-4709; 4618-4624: 34.0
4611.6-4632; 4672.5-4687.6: 24.5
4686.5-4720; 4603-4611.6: 30.9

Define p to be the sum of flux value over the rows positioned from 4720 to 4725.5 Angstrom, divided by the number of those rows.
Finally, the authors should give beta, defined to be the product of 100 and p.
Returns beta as 2897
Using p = 29.0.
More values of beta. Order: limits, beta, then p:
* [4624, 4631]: 3126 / 31.3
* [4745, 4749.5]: 3222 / 32.2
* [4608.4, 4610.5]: 3469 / 34.7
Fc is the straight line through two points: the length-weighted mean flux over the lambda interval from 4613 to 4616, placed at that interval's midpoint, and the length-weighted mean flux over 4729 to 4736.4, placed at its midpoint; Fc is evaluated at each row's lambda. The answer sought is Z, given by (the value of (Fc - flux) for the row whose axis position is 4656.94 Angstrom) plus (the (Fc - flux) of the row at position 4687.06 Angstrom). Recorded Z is 4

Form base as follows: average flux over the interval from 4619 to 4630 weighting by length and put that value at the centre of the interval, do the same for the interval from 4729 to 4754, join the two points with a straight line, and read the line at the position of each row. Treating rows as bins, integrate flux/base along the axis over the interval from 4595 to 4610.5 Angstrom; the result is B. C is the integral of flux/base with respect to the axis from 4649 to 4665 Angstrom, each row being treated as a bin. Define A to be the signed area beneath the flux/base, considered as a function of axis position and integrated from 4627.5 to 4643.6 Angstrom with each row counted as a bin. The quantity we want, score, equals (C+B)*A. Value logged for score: 444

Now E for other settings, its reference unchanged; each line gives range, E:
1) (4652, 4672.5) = -33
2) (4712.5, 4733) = -26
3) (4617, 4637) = 5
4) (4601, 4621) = 42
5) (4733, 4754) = 20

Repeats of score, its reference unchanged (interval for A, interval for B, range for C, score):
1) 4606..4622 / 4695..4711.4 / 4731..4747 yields 536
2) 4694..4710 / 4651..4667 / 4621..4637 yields 451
